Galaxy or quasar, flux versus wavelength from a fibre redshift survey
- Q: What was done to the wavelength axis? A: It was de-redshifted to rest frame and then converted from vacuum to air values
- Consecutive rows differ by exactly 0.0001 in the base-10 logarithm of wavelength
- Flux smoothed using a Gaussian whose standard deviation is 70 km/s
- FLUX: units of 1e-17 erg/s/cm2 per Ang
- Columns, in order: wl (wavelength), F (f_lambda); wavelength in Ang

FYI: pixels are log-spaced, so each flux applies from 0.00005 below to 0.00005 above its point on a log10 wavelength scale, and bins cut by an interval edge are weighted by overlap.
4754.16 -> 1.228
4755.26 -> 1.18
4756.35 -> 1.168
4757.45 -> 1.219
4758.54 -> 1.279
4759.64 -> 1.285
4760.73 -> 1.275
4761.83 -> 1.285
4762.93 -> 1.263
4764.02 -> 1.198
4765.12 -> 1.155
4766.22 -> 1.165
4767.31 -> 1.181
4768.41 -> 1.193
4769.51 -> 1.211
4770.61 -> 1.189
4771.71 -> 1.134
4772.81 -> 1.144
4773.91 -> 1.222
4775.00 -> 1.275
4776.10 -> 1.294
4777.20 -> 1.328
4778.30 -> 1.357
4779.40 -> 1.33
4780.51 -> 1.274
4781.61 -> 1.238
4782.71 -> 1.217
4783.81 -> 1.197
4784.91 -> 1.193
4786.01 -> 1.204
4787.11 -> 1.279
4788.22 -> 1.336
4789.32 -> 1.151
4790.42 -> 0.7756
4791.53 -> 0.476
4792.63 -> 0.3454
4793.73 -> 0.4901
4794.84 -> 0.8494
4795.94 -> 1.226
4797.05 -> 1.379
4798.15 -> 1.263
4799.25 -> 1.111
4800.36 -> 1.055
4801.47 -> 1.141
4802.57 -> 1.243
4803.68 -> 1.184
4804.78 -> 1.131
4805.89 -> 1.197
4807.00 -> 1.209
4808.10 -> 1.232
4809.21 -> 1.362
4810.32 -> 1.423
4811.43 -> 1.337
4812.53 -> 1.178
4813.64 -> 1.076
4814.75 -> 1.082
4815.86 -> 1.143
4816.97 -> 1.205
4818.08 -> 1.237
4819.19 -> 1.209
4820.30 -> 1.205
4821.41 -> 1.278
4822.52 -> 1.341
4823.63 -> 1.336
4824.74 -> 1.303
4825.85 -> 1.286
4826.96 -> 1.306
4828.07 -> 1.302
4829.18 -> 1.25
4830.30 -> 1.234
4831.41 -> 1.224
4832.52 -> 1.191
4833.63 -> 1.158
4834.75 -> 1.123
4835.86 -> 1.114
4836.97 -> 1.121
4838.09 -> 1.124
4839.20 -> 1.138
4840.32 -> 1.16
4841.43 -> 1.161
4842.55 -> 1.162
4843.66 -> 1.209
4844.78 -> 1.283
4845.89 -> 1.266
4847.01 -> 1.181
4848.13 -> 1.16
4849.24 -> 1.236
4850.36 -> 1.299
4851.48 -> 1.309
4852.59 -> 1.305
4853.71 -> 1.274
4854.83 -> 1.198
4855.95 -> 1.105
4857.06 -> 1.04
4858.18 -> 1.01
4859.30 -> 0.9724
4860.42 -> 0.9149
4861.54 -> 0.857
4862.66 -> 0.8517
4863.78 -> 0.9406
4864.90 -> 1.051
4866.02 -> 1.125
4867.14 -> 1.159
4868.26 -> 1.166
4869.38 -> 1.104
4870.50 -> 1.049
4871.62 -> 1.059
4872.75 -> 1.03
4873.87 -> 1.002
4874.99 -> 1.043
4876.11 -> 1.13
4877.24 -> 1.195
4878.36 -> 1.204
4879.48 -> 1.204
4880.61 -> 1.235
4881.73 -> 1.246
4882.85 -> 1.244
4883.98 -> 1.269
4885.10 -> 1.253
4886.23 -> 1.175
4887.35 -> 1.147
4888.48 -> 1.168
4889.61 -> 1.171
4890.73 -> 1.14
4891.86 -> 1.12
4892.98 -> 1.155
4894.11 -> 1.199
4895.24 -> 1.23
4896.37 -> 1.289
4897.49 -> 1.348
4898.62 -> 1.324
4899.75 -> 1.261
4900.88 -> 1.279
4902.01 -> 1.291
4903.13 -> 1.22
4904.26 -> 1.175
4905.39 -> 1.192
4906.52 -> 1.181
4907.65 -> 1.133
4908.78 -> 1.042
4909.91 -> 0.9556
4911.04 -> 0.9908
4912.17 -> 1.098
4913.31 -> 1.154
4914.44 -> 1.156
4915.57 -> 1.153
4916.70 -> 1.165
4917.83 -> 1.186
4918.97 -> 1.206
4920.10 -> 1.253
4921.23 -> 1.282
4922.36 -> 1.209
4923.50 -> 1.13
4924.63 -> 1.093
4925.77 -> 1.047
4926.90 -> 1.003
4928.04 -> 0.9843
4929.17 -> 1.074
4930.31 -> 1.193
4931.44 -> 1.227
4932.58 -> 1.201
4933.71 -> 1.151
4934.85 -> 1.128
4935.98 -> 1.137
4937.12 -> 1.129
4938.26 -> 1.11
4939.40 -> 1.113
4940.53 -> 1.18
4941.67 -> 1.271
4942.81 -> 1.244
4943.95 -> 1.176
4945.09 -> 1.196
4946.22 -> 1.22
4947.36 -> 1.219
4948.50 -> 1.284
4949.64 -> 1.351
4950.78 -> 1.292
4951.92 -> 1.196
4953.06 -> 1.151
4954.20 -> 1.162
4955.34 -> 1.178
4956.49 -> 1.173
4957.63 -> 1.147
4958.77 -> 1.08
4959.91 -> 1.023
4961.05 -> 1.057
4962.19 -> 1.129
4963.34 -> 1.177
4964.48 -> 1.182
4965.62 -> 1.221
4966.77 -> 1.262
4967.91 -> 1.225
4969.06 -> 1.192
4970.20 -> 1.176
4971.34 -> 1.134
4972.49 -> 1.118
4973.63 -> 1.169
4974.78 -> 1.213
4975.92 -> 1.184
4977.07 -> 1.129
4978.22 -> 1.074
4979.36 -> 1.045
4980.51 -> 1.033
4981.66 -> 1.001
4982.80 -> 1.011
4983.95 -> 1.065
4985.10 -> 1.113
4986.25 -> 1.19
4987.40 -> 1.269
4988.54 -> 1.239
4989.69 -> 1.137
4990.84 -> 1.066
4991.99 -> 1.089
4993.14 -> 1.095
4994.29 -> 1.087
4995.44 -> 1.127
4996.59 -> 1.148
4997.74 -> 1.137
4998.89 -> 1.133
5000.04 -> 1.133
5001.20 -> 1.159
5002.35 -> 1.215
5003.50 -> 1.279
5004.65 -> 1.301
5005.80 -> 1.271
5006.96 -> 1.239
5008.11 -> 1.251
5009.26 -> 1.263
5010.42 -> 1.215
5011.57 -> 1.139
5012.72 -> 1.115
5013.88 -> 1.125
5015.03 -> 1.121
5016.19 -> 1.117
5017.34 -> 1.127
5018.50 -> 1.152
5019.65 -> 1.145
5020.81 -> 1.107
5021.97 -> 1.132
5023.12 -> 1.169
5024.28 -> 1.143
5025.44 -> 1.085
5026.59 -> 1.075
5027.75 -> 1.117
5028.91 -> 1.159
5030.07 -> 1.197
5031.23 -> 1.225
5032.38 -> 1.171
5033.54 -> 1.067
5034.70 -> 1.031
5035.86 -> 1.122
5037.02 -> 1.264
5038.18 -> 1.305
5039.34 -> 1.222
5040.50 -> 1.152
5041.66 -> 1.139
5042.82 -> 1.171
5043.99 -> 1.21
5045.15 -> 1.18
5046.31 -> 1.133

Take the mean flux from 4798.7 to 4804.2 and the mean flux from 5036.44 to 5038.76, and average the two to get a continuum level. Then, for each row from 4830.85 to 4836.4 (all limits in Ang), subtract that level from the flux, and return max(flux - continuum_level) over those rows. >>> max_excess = 0.01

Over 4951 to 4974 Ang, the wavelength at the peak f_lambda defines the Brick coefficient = 4966.77 Ang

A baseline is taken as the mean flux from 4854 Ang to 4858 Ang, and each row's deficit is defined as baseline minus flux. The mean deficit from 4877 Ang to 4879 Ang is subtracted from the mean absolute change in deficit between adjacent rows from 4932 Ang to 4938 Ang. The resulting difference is 0.11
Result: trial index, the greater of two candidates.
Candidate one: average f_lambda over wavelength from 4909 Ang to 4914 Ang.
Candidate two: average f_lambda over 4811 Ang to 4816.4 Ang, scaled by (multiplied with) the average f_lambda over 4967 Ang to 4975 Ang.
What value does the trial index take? 1.37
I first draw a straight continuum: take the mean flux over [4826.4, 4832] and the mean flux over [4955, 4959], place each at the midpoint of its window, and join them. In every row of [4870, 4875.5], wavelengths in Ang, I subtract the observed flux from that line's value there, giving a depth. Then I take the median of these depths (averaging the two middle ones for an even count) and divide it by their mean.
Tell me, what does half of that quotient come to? 0.48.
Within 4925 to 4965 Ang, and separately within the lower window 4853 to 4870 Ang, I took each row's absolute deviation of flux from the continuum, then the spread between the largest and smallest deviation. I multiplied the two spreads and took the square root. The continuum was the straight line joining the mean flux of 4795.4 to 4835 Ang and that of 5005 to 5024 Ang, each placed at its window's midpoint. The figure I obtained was 0.27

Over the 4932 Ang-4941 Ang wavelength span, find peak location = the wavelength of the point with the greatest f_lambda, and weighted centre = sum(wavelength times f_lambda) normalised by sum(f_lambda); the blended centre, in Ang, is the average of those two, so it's 4934.6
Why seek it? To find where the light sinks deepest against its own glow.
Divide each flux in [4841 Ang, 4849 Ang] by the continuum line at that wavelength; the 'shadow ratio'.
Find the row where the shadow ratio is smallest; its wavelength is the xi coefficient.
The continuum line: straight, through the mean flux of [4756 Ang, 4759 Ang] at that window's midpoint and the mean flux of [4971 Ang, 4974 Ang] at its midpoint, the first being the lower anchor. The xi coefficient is 4841.43 Ang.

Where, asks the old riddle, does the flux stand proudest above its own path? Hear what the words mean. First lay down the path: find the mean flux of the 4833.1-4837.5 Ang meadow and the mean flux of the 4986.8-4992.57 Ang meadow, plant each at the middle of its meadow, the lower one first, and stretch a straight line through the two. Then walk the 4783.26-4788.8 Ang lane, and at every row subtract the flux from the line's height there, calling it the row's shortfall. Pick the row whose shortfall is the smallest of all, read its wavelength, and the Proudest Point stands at 4788.22 Ang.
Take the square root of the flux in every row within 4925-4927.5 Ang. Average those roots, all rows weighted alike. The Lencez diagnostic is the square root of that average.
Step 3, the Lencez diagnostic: 1.006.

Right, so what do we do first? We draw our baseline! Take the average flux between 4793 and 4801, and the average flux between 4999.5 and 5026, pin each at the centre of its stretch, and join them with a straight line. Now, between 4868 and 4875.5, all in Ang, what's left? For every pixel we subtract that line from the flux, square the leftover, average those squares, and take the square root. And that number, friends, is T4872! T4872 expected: 0.06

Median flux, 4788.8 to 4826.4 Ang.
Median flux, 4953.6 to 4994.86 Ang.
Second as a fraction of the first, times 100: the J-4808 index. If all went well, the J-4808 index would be 94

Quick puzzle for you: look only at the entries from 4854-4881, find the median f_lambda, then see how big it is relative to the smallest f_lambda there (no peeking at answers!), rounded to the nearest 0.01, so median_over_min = 1.24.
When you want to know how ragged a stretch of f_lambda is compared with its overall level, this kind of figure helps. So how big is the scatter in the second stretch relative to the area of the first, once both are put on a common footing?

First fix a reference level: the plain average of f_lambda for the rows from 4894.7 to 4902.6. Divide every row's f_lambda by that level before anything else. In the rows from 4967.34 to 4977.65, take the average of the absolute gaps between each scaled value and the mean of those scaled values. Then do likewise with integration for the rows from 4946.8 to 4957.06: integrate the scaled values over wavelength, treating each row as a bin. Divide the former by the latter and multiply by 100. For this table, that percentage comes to 0.24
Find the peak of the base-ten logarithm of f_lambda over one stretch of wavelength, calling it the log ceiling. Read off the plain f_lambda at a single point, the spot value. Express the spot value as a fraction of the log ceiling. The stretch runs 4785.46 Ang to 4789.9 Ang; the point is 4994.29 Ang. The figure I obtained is 8.6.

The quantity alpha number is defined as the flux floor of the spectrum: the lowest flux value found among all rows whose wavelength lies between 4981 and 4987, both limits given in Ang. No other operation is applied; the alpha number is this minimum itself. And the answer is 1.001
